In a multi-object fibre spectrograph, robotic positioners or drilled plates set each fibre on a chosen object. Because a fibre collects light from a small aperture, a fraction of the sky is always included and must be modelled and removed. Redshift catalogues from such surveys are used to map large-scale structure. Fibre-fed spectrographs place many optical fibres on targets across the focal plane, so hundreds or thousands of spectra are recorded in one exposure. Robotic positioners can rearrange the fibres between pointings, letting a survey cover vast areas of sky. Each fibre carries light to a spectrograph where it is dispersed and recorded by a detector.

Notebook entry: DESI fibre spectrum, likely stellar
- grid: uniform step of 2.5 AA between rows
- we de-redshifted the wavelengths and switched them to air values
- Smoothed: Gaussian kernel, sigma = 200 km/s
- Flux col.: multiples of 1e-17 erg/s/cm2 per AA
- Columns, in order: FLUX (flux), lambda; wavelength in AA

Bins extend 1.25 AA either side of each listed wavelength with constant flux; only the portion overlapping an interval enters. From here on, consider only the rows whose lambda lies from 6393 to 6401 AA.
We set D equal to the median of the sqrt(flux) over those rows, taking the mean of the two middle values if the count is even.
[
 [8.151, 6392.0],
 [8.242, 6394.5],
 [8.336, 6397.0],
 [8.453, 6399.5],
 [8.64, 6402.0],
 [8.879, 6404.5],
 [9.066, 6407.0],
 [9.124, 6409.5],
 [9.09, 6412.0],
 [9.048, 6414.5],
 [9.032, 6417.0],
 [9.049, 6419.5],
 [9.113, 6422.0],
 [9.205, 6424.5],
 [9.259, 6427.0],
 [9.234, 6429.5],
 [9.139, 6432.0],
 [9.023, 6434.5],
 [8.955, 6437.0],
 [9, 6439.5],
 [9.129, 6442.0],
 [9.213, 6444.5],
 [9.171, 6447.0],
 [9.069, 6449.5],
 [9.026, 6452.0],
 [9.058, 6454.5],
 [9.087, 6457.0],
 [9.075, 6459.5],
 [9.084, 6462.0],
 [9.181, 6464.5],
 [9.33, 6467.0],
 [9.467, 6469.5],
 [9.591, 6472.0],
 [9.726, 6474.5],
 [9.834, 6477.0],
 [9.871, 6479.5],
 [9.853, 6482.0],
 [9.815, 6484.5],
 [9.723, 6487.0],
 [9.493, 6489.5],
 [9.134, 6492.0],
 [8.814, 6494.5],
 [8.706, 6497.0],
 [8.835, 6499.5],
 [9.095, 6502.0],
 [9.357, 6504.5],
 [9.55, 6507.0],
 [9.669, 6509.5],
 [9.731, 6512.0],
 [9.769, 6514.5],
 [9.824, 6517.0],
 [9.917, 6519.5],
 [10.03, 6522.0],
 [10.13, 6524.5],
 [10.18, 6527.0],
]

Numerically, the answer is 2.89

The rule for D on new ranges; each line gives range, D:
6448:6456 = 3.01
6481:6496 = 3.10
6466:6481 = 3.11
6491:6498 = 2.97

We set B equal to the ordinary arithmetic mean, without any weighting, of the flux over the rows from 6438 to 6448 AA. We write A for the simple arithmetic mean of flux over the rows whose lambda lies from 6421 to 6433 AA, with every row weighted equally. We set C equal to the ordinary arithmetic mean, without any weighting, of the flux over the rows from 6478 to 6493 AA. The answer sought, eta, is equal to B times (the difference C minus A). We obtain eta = 4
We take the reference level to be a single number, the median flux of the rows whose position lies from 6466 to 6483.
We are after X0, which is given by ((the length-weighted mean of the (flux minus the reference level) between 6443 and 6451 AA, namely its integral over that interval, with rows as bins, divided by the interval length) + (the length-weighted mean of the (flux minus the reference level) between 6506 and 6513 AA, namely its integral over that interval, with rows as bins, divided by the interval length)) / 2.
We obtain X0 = -0.3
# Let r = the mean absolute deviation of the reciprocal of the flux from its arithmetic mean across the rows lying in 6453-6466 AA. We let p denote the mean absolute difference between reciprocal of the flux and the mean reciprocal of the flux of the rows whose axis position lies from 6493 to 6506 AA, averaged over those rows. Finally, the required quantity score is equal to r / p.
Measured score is 0.2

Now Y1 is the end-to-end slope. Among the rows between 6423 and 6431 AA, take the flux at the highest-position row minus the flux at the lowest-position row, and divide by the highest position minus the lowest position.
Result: 0.01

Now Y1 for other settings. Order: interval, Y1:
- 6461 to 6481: 0.04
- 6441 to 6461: 0.00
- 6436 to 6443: 0.03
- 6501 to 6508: 0.09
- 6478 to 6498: -0.07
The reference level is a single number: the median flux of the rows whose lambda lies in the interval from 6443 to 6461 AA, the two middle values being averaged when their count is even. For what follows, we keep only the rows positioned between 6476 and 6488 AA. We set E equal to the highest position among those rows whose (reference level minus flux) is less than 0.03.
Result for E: 6487.0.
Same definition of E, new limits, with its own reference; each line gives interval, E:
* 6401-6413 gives 6412.0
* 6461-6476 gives 6474.5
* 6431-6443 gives 6442.0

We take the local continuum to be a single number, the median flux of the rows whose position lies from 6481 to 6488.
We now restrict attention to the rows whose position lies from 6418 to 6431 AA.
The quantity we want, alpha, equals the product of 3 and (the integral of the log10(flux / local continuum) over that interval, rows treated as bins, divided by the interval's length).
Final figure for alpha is -0.089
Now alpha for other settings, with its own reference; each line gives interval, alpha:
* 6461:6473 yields -0.066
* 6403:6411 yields -0.111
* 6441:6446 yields -0.088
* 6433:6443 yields -0.109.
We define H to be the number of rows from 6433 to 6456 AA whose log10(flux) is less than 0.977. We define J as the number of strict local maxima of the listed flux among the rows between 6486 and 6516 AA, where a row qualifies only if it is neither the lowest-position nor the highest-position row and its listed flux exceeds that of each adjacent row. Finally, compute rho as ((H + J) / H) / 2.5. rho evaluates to 0.400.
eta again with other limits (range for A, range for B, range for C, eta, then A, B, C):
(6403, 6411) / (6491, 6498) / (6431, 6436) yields 1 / 9.0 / 8.9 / 9.08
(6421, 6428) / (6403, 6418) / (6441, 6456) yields -1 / 9.2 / 9.0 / 9.11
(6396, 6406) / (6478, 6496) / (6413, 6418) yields 4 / 8.6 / 9.5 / 9.04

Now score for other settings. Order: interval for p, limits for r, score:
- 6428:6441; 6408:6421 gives 0.3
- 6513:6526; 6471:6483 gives 0.8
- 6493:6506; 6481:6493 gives 1.0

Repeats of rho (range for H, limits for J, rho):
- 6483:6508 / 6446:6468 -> 0.467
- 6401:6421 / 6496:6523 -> 0.400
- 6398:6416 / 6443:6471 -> 0.457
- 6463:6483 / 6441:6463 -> 0.667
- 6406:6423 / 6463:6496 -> 0.457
